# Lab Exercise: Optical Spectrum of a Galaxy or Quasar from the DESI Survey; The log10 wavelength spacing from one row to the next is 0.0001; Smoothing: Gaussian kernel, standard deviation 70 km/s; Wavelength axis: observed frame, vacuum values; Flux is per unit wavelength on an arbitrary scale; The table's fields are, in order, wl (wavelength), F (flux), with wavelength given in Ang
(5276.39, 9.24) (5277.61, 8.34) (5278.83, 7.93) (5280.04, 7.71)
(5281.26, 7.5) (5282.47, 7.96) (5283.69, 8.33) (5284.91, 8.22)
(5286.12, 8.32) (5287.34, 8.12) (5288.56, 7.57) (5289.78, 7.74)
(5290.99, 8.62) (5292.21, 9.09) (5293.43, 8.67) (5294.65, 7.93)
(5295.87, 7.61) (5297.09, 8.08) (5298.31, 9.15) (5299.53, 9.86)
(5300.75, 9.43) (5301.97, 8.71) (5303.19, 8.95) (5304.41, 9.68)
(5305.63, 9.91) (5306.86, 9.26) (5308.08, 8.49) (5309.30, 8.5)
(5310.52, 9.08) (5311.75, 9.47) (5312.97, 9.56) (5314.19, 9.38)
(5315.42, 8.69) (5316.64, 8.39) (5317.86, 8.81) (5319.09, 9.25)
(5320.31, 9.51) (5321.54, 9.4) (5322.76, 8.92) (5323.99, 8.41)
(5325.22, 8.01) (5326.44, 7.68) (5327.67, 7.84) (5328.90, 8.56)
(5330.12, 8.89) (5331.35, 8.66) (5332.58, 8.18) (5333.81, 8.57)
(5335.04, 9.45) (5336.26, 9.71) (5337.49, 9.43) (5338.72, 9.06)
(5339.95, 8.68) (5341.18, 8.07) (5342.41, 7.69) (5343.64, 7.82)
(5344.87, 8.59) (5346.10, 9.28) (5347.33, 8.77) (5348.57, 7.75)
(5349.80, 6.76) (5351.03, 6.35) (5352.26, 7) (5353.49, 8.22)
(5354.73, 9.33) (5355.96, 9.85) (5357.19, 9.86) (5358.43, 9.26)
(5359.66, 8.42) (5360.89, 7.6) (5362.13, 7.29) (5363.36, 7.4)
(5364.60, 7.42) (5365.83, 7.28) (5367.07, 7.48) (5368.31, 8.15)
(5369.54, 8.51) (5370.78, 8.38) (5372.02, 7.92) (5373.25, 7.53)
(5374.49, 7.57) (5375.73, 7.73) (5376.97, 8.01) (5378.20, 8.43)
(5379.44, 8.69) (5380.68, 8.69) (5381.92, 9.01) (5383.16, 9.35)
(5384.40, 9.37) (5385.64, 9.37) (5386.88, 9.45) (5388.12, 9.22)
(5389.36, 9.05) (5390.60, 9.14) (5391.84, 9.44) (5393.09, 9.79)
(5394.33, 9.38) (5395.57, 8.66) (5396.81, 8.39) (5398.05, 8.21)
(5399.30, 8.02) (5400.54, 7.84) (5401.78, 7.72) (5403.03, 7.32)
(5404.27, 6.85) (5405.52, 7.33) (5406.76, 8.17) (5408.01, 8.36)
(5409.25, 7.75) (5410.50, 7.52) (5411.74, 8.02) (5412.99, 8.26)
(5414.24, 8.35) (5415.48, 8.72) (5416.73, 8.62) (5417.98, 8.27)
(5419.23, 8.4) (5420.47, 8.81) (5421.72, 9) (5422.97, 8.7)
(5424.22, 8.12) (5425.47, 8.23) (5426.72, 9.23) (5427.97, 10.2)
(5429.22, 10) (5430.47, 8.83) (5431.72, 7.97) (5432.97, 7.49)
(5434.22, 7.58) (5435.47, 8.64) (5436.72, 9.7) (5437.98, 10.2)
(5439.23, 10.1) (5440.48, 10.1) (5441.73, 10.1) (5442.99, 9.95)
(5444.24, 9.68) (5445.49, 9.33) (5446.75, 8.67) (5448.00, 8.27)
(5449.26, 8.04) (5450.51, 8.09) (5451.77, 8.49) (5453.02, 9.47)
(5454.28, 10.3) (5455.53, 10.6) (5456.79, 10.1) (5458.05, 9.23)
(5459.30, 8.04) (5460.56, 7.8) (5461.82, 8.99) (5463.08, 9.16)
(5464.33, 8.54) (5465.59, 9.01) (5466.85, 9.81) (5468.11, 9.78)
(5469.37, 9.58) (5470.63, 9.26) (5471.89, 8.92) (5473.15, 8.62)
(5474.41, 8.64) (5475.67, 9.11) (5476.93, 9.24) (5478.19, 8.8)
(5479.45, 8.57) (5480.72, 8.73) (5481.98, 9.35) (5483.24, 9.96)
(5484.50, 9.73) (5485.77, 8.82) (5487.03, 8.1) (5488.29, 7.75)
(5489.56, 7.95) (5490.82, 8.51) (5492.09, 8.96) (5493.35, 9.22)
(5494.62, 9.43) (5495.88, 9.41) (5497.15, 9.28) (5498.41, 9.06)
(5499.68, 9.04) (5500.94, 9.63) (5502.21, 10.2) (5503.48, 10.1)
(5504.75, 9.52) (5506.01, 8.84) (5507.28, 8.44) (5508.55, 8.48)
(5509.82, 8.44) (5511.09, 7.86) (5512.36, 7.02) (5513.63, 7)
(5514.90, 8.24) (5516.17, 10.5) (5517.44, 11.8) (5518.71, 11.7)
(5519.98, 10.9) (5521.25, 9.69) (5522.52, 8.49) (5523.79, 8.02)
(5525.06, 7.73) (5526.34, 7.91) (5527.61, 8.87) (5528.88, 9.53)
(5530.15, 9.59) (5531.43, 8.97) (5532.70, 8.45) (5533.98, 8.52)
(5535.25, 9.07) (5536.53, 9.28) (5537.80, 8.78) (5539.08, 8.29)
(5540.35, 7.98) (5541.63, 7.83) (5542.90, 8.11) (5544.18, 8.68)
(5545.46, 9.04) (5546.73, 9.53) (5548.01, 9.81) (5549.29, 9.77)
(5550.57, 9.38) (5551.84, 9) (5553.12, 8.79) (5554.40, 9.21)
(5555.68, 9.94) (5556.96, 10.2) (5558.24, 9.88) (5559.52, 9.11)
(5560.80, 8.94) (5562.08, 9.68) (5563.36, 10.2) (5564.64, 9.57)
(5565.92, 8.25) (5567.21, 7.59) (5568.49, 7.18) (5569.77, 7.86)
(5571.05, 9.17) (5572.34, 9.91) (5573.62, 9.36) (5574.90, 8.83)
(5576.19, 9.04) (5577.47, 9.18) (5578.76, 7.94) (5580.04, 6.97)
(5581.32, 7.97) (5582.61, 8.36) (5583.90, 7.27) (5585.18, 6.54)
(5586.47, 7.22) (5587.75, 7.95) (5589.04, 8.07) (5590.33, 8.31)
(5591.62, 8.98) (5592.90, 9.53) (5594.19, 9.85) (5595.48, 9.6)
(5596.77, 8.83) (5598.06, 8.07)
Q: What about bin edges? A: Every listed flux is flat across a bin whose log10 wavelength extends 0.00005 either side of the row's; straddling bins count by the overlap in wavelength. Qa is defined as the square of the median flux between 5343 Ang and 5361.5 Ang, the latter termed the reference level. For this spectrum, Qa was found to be 71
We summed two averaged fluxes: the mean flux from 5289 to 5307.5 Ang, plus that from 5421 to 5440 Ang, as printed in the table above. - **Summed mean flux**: 17.8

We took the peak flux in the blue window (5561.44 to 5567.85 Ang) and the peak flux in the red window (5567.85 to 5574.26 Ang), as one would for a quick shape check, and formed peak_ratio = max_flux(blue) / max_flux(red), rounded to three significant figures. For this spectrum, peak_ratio 1.03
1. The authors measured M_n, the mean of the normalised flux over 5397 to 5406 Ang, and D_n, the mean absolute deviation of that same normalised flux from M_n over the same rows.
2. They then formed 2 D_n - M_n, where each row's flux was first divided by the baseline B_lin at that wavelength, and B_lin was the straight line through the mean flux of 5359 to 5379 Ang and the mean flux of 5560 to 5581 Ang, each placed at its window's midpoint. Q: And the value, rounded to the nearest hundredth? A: -0.86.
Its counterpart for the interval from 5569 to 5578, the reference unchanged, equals -0.94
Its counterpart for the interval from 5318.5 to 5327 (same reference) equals -0.99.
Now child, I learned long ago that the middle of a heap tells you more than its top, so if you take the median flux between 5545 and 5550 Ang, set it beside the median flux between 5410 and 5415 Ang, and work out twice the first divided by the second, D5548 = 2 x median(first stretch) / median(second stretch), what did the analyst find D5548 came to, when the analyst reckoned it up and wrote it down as 2.4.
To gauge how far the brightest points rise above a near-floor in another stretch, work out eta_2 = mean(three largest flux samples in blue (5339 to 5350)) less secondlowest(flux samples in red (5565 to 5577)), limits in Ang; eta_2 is 1.3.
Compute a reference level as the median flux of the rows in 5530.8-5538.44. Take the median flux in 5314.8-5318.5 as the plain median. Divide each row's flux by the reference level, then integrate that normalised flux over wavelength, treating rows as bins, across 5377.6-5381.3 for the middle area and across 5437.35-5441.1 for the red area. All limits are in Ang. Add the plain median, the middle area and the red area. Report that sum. 16.6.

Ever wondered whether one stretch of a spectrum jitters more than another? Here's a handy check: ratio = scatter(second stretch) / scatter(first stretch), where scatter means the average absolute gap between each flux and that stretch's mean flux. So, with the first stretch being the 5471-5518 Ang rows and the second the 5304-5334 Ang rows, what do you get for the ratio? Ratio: 0.74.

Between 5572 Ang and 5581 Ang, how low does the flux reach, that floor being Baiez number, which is 6.97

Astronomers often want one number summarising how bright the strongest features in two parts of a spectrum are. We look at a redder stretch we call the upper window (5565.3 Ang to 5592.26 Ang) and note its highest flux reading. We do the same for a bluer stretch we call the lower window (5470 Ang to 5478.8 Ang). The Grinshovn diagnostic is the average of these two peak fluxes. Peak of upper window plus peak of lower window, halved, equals 9.6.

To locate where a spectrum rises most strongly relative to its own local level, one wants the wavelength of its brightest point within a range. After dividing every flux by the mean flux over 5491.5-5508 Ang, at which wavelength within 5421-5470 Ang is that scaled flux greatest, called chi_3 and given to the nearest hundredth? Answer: 5455.53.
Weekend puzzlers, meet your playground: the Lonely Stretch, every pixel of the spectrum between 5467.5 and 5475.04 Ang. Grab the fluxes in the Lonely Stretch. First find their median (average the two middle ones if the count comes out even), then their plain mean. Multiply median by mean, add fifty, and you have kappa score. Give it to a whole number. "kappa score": 133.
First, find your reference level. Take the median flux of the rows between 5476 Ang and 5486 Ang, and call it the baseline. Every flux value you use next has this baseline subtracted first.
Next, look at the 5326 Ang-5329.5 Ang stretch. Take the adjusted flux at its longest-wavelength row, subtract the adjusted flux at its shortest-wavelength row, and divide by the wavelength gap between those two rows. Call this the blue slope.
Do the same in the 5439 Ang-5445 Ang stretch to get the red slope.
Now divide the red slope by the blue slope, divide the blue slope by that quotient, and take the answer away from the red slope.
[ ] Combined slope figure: 1.4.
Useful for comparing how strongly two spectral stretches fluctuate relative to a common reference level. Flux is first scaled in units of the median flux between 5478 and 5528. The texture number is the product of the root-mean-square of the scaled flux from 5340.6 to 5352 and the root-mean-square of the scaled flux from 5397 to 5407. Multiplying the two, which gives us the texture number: 0.78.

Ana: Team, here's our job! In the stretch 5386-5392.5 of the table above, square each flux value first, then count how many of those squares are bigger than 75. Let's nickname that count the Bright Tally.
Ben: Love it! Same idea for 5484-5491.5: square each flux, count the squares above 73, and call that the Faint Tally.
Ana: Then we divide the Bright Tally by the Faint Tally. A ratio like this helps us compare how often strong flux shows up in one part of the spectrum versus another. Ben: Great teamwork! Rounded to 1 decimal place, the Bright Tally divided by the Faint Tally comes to 2.5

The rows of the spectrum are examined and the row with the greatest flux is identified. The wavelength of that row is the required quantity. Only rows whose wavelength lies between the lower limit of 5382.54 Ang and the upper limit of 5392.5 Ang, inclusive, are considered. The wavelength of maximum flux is 5386.88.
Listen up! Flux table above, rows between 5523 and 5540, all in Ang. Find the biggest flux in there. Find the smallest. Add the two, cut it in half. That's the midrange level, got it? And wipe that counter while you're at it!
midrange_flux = 8.7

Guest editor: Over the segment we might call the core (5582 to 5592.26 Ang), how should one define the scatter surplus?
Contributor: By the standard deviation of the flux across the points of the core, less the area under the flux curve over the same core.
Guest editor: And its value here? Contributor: -80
